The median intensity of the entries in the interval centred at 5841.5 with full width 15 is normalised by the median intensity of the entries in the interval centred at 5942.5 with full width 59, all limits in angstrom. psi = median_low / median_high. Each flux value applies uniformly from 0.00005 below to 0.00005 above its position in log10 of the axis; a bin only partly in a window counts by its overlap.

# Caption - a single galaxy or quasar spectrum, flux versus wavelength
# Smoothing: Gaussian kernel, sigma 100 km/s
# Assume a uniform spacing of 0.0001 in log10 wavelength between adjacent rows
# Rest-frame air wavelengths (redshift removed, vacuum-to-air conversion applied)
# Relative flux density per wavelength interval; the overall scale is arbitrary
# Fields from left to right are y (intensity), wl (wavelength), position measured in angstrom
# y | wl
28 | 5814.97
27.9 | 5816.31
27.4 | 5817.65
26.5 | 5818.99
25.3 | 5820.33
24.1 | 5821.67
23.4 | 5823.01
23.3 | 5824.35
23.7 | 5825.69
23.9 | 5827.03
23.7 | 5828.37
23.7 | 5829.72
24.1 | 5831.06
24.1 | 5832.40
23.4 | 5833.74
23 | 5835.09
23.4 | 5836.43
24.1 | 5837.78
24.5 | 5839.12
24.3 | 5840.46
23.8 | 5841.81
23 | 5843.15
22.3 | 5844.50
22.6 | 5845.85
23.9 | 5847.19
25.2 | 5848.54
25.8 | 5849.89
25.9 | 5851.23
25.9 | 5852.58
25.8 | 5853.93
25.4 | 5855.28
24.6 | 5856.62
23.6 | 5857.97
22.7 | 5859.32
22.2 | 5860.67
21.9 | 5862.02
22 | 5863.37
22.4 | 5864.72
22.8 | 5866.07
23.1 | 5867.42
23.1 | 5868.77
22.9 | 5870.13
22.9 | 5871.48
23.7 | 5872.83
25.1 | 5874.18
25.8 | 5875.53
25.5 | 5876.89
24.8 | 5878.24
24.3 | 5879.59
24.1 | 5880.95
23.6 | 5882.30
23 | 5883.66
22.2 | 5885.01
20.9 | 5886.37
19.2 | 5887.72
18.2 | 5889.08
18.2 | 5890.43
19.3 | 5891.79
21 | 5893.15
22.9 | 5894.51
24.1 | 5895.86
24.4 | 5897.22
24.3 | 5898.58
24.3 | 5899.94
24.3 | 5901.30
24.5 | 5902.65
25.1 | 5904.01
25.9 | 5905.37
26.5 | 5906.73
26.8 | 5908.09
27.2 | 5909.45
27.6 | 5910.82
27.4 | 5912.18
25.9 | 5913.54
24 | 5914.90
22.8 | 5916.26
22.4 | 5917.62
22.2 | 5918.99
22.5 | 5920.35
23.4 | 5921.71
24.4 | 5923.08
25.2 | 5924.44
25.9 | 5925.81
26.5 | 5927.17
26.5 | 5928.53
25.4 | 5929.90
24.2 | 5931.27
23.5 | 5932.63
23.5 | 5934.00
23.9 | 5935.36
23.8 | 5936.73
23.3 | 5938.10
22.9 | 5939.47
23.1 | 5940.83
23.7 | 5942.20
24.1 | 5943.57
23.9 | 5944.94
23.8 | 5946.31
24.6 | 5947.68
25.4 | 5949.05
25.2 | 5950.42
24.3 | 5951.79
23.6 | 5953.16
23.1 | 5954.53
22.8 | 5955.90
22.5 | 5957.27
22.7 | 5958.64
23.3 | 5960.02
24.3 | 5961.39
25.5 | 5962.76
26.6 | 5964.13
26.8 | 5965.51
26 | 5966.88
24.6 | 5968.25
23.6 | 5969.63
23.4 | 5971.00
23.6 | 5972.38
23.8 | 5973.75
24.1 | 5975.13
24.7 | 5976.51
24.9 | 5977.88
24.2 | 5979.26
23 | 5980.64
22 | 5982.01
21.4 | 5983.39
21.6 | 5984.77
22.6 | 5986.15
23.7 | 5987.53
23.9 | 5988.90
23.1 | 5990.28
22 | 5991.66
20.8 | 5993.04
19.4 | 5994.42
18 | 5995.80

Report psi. 1.00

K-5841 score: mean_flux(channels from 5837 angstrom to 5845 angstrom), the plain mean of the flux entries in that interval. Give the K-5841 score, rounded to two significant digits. 24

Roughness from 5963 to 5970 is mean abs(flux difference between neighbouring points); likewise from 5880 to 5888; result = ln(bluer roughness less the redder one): -2.0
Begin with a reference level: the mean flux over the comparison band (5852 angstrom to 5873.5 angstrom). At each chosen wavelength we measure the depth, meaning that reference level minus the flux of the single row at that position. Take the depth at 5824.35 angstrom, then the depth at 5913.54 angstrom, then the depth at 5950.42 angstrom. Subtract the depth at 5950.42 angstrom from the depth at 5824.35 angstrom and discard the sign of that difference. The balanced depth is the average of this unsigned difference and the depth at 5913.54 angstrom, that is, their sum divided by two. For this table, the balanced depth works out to -0.3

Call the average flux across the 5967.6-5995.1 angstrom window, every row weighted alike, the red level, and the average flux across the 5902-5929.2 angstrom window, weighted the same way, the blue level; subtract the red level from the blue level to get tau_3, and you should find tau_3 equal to 2.1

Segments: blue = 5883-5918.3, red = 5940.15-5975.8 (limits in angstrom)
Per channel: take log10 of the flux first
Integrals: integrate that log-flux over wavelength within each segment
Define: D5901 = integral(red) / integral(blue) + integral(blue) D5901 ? 49.4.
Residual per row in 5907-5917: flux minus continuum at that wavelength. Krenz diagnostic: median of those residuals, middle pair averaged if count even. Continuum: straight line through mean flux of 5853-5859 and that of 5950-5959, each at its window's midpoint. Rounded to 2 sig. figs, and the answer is 2.7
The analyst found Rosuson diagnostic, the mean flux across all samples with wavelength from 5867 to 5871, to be 23.0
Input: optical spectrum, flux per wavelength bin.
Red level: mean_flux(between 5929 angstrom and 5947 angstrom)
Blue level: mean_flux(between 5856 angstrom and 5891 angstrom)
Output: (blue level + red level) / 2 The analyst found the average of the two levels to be 23.3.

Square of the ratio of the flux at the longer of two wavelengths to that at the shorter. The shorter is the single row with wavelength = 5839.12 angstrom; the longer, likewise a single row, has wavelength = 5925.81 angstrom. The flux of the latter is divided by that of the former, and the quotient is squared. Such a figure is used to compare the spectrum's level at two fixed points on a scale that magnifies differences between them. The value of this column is 1.12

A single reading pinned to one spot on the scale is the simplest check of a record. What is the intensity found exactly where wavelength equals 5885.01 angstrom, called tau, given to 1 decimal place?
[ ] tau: 22.2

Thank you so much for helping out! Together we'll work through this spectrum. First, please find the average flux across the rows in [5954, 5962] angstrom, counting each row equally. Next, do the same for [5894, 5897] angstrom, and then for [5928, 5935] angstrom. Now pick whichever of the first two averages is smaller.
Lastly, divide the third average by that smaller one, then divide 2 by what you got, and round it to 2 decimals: 1.88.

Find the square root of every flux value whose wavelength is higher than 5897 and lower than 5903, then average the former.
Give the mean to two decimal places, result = 4.94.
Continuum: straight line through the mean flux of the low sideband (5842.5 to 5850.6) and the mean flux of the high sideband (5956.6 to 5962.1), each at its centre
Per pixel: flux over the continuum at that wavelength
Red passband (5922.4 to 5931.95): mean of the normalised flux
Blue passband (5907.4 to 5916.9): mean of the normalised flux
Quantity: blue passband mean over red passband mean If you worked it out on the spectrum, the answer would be 1.02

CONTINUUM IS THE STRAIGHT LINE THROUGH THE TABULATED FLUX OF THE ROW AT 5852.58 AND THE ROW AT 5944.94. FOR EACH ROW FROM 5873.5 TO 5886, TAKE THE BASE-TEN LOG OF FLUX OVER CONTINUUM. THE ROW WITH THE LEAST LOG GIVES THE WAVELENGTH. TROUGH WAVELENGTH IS 5885.01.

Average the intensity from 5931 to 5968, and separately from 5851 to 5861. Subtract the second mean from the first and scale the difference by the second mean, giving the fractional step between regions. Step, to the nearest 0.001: -0.017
